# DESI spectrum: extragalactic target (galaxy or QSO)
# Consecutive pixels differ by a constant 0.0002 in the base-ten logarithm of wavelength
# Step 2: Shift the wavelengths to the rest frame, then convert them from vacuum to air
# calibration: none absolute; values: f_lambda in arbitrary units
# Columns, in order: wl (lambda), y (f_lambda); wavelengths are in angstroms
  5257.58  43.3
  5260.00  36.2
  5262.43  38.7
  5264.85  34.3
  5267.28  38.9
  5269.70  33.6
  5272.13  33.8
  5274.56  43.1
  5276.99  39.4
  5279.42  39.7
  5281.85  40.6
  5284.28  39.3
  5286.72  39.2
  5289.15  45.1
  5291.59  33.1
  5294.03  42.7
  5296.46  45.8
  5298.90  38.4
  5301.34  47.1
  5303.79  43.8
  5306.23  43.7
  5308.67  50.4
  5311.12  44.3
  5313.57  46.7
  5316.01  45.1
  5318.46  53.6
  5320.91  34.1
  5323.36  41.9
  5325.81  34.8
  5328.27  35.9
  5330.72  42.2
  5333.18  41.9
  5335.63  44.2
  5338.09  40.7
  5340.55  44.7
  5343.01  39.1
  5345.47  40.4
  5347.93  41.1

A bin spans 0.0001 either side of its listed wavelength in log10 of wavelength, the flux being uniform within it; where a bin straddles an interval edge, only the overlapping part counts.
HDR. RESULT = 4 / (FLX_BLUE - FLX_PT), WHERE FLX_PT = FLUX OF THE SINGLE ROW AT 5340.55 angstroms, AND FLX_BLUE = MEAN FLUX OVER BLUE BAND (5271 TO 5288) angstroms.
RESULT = -0.7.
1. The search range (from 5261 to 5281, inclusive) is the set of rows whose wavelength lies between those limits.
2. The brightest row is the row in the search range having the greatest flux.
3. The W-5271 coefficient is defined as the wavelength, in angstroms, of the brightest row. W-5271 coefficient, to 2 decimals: 5274.56 angstroms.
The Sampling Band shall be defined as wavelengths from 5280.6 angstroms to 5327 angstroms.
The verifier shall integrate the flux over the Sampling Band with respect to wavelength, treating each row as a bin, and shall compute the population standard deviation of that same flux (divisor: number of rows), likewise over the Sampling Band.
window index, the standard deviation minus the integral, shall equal -1973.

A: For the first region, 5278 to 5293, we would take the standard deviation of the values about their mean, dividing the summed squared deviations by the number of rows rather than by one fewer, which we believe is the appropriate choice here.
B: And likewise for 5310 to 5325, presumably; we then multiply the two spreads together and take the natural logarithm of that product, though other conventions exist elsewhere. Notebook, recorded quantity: 3.0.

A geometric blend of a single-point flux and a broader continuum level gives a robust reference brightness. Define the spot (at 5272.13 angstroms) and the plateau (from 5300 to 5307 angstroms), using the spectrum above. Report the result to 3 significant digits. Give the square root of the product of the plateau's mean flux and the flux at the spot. 38.9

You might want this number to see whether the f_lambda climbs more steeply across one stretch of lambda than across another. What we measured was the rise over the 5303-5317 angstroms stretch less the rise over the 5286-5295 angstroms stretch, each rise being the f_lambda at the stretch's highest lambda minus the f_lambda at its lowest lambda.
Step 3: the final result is -2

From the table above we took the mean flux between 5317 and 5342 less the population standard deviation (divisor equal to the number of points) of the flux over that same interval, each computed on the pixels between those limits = 36.0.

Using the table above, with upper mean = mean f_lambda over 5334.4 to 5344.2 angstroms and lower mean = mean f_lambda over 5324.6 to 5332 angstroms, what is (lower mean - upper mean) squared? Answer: 21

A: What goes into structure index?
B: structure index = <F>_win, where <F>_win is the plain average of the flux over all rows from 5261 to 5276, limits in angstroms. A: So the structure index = 37.1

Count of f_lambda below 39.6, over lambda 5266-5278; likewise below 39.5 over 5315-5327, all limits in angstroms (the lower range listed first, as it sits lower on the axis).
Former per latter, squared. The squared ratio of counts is 4.0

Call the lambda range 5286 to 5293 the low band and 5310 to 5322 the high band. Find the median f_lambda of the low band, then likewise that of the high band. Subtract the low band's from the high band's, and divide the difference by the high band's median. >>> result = 0.13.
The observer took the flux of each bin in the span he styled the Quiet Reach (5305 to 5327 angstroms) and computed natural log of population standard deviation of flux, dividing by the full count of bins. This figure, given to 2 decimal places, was 1.80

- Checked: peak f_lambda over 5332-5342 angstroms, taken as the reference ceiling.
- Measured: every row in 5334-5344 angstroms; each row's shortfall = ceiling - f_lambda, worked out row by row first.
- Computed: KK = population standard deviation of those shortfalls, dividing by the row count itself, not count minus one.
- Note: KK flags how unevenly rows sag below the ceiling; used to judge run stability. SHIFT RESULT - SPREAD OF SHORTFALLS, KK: 2.4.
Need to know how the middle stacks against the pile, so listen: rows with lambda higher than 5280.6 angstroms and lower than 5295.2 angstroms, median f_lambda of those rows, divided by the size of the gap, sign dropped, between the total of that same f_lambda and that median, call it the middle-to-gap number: 0.200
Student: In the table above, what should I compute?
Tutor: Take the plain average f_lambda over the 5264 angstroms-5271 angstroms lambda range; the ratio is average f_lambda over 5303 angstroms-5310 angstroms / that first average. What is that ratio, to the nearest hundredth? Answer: 1.29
